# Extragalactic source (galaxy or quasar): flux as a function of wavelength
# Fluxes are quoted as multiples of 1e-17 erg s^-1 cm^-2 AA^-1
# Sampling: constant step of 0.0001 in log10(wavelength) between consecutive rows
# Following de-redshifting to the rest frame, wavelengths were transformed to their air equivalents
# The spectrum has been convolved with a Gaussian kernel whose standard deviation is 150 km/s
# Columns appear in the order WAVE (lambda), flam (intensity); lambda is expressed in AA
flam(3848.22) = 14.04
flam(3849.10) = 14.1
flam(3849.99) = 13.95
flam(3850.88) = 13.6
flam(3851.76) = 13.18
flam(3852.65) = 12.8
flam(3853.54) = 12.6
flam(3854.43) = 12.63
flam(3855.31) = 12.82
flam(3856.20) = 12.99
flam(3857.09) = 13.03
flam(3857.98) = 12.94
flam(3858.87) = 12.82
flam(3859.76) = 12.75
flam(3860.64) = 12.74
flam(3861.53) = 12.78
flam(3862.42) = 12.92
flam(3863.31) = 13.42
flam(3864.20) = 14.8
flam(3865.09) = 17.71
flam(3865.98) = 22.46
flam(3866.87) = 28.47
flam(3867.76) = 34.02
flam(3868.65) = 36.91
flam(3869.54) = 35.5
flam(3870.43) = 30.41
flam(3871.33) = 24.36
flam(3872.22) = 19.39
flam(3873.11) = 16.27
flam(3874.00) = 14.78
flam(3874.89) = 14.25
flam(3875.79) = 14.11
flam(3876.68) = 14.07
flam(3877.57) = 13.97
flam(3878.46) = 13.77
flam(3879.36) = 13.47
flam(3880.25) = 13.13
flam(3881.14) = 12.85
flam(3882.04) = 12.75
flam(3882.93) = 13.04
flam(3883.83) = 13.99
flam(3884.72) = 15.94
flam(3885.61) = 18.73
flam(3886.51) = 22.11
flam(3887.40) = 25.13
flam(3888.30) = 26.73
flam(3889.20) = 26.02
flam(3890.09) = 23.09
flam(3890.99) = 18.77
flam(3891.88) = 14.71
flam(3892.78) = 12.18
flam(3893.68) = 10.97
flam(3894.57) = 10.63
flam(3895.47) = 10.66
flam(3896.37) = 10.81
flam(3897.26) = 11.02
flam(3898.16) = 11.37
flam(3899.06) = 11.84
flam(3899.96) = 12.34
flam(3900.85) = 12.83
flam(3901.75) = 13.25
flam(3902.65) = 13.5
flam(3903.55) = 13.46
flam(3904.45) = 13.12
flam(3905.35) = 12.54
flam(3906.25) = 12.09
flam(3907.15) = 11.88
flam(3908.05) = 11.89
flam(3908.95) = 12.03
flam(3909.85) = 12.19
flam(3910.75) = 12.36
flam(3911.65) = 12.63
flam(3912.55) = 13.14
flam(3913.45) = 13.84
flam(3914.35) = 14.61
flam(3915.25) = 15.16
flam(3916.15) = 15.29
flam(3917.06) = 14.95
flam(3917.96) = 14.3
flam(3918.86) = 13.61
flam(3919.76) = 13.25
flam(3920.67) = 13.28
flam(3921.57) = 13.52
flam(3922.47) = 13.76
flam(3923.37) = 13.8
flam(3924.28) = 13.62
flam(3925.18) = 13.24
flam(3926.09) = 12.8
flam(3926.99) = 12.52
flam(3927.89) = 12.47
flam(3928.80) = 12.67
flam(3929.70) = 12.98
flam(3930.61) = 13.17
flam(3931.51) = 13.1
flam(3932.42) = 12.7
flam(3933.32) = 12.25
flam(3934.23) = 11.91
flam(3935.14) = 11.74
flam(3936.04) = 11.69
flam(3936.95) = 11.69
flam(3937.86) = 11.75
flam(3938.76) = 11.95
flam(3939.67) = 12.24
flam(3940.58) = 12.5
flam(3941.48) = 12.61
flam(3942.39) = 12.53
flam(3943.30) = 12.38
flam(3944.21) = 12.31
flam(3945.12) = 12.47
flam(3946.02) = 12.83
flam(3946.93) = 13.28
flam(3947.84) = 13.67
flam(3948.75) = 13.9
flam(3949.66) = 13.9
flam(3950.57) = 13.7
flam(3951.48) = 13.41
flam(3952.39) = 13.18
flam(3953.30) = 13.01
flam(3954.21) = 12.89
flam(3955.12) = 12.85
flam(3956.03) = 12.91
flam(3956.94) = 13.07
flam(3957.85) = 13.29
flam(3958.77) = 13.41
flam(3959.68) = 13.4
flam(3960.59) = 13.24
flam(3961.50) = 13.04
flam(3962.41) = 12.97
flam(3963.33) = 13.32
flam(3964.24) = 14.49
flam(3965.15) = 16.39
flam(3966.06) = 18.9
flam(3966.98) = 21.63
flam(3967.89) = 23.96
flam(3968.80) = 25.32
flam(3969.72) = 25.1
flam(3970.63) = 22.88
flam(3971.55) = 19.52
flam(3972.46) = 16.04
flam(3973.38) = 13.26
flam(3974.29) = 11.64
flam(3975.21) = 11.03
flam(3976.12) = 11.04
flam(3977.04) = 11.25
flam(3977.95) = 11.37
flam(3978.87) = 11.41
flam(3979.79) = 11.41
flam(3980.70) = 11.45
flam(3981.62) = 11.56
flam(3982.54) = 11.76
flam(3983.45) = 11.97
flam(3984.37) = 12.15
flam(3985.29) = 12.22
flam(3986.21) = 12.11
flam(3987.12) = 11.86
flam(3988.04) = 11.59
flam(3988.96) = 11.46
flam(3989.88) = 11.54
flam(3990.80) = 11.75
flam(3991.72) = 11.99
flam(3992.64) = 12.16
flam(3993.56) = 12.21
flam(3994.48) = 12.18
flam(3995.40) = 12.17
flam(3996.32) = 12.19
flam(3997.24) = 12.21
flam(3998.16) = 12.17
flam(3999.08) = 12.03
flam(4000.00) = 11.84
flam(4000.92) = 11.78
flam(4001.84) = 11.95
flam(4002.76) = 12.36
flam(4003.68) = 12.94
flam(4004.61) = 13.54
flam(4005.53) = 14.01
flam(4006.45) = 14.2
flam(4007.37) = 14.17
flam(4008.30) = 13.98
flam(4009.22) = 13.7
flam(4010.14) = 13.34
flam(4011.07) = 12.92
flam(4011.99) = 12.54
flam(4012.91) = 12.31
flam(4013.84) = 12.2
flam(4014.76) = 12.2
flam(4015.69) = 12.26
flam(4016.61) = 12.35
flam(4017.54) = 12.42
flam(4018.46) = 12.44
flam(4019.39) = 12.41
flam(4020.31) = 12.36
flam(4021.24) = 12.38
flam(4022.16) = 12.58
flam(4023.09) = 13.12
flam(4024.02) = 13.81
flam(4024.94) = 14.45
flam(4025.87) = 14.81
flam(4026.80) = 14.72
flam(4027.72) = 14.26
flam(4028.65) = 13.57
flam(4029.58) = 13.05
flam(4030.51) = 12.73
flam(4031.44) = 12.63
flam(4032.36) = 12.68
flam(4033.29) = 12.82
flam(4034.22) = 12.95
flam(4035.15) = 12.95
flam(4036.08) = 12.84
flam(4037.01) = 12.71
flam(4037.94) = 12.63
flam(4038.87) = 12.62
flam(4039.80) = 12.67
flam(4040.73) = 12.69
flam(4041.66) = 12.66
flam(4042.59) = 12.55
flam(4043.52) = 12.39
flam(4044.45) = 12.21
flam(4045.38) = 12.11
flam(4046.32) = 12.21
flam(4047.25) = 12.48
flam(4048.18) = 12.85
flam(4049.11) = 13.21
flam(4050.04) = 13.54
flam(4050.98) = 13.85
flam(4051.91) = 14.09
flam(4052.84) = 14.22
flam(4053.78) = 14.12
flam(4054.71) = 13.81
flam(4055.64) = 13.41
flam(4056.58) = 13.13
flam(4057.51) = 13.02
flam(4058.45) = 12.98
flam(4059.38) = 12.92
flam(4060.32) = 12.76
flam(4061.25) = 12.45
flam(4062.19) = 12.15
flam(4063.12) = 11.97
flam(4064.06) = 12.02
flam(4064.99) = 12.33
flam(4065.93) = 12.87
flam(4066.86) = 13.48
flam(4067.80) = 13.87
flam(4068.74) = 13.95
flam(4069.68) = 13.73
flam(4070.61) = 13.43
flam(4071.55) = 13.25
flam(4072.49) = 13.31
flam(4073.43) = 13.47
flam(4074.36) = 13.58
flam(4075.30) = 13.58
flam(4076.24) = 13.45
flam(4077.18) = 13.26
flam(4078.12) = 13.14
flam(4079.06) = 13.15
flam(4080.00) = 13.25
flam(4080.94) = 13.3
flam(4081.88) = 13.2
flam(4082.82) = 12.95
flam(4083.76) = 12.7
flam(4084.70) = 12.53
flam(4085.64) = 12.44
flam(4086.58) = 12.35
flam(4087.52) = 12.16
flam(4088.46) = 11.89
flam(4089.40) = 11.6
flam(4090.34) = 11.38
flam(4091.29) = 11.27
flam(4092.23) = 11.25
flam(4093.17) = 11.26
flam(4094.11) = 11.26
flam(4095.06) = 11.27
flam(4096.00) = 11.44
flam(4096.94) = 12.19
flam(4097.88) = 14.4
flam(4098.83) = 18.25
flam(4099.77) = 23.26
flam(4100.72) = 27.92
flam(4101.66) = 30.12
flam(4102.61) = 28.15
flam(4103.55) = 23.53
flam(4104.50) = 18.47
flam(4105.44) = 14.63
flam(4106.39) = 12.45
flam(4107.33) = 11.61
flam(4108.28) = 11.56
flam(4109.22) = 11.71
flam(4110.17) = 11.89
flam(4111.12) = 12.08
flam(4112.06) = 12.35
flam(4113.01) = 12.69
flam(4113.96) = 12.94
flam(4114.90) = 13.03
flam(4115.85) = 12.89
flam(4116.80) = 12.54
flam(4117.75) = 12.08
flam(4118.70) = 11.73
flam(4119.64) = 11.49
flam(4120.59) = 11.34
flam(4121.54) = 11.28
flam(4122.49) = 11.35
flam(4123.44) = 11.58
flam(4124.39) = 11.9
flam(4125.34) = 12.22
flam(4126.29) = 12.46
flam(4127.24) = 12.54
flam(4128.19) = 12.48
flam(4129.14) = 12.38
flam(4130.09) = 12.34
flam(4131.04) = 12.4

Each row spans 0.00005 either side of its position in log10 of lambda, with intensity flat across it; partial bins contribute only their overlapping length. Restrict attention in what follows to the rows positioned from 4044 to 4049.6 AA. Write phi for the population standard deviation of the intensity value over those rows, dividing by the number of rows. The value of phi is 0.4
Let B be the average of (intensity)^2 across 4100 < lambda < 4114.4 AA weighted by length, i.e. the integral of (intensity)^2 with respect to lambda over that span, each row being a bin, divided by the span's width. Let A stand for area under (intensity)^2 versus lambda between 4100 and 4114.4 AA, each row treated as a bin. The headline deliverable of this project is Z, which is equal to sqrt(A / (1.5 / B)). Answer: 1027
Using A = 4772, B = 331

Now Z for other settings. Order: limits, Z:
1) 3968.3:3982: 764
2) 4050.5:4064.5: 528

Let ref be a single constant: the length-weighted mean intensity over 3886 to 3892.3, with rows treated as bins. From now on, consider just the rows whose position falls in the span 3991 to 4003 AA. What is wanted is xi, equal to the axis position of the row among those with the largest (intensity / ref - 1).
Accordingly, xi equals 4002.76 AA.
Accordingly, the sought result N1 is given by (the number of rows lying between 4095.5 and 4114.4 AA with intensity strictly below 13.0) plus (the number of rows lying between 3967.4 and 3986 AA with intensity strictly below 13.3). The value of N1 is 25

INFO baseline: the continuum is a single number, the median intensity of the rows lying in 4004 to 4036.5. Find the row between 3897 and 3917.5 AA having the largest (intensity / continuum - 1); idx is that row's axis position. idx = 3916.15 AA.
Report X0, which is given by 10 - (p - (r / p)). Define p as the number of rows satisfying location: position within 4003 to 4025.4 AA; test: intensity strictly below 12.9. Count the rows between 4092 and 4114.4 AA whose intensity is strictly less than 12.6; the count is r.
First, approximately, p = 12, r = 13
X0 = -0.9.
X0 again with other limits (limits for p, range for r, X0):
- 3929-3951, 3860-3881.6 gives -6.0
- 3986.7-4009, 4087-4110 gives -7.2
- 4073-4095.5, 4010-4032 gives -2.1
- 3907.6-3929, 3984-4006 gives 3.3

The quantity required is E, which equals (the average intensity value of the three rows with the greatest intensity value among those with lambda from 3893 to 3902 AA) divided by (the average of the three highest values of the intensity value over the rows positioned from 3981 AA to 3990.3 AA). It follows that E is 1.05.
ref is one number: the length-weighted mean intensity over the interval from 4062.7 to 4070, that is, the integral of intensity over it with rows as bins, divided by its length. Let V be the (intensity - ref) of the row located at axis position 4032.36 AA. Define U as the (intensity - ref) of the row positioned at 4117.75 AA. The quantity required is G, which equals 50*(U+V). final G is -63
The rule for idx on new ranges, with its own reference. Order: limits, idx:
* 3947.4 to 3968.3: 3967.89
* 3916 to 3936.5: 3916.15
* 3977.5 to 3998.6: 3985.29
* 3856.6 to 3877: 3868.65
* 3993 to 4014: 4006.45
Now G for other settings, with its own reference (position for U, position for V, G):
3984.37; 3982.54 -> -106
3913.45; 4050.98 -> 83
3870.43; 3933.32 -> 832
